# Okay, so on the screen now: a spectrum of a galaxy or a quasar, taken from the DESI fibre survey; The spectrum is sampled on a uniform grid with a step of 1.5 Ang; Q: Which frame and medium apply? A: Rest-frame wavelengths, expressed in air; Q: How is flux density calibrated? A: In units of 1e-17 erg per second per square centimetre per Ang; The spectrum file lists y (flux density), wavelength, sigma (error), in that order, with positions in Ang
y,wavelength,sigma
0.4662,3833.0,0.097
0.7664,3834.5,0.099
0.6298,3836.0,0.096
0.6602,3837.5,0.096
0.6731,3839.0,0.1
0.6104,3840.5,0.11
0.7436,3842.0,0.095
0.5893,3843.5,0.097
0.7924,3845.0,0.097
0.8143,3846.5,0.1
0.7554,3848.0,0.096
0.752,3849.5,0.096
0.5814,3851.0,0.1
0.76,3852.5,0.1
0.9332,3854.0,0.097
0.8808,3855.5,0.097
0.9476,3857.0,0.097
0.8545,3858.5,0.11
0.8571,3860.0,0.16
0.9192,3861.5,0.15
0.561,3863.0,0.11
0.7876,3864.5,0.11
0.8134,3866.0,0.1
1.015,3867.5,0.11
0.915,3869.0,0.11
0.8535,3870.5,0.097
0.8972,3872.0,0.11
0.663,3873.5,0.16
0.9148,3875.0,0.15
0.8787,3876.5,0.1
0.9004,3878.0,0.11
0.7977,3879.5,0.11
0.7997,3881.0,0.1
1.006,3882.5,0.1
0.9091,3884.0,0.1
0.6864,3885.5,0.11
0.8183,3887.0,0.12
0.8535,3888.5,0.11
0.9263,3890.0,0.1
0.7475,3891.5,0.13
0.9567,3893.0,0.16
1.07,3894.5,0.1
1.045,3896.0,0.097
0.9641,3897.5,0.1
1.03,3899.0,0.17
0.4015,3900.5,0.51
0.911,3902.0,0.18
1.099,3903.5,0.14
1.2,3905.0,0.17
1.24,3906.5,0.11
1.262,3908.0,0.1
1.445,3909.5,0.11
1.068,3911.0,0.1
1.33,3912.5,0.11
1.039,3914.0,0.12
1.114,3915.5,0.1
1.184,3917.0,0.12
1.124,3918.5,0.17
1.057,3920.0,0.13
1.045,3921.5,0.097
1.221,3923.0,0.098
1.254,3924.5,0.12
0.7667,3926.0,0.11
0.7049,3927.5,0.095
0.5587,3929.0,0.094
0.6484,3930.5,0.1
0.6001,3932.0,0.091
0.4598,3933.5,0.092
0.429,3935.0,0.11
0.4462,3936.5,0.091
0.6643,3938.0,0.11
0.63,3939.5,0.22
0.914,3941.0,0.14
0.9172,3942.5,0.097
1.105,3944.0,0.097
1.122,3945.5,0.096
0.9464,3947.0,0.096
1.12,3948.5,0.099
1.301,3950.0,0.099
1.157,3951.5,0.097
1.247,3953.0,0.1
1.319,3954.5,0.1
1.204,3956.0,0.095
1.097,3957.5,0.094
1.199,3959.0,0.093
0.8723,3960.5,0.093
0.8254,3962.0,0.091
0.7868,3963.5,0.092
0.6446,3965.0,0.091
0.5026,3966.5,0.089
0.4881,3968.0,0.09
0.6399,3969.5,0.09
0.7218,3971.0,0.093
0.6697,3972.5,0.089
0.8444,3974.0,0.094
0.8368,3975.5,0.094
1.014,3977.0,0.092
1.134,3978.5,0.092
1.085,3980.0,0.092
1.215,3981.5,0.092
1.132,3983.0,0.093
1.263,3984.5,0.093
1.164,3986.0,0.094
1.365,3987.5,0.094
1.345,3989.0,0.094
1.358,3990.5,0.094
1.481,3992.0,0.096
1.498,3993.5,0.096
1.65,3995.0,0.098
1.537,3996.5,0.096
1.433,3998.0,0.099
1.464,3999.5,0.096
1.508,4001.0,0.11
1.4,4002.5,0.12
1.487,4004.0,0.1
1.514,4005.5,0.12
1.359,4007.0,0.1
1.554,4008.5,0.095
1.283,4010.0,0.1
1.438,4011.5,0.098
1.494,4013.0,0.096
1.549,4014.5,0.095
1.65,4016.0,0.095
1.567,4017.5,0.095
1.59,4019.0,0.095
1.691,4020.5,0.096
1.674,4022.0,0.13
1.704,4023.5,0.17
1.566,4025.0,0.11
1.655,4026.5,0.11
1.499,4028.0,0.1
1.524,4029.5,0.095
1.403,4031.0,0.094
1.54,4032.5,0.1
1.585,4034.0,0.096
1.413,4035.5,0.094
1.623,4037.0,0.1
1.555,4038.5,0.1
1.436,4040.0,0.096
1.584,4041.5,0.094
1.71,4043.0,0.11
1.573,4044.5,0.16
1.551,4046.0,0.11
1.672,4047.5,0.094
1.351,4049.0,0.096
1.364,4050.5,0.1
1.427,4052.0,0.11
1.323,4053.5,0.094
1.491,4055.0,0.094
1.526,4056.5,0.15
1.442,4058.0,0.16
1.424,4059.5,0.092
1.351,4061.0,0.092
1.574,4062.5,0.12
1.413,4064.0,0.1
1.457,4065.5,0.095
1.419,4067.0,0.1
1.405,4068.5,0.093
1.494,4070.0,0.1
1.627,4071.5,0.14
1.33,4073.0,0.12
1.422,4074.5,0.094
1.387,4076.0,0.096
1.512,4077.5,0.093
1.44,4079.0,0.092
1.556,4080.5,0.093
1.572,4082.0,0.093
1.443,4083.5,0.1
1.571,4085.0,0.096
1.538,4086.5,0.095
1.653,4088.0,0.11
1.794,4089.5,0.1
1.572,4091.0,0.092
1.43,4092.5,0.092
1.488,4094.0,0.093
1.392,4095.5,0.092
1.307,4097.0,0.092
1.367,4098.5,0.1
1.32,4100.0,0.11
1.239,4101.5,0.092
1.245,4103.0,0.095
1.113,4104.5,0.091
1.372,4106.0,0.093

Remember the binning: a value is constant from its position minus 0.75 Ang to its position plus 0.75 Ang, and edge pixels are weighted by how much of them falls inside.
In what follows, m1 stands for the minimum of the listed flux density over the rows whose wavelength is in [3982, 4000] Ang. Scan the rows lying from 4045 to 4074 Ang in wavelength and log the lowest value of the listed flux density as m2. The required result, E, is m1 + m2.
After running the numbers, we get 2.5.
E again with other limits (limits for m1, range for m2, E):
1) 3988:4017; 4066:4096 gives 2.6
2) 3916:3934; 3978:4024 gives 1.5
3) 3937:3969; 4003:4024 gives 1.8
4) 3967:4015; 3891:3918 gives 0.9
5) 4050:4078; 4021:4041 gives 2.7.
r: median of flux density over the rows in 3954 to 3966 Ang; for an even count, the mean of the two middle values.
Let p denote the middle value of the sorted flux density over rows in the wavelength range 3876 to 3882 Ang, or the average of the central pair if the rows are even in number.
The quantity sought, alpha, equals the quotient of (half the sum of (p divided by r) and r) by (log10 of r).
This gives -137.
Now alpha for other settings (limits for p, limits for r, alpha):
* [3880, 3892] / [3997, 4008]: 6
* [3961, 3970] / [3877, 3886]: -11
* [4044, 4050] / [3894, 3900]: 80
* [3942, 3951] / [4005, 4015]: 6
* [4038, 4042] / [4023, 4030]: 7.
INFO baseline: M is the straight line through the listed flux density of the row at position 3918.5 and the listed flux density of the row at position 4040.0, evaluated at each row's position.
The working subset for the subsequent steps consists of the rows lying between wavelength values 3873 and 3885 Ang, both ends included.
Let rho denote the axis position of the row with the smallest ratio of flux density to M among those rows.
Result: 3873.5 Ang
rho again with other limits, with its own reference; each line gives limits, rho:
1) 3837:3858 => 3851.0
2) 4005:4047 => 4010.0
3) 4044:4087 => 4073.0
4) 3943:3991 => 3968.0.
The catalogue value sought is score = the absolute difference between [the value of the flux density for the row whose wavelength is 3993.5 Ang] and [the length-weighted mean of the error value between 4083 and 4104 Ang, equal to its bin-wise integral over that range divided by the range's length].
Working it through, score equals 1.40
